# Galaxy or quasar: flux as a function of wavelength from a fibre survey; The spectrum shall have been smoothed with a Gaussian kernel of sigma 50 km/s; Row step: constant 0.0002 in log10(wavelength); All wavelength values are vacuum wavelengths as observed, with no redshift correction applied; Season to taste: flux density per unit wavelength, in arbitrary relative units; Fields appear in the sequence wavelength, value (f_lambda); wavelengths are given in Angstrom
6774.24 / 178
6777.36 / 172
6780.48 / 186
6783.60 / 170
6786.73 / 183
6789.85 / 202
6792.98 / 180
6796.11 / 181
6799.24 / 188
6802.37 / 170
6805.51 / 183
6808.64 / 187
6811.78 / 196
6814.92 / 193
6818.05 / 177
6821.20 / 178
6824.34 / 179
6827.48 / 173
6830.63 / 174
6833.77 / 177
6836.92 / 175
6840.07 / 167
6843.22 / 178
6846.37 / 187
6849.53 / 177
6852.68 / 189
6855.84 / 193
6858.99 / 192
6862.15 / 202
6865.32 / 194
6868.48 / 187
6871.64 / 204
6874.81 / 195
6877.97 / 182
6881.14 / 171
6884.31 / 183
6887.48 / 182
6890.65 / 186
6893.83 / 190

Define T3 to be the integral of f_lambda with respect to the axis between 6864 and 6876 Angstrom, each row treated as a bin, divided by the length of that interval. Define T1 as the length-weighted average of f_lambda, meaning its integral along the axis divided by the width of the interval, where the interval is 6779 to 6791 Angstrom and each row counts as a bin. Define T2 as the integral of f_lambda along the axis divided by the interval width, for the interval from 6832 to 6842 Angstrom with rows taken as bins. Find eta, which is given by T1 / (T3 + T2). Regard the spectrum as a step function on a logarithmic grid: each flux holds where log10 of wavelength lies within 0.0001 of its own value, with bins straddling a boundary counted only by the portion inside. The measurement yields 0.502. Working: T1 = 185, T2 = 173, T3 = 195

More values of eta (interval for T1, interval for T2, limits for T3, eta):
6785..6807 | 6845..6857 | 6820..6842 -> 0.509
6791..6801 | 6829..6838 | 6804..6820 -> 0.507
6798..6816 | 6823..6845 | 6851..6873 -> 0.504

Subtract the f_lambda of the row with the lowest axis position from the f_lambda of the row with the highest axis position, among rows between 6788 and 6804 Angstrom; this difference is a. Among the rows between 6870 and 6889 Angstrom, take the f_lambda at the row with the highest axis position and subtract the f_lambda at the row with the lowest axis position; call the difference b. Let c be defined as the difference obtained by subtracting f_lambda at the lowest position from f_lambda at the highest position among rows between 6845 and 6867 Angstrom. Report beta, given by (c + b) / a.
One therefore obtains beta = 0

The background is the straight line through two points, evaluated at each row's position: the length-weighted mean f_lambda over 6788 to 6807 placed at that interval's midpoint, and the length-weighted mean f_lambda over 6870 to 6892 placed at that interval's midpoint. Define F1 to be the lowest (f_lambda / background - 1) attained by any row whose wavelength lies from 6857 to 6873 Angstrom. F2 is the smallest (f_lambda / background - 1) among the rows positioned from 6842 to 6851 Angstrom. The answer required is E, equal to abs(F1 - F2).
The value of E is 0.051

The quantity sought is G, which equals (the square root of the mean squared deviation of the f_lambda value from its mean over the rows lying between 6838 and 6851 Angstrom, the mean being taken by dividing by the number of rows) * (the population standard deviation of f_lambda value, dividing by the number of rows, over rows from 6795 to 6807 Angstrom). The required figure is 47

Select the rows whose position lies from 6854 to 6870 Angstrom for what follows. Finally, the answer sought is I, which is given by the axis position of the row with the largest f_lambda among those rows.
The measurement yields 6862.15 Angstrom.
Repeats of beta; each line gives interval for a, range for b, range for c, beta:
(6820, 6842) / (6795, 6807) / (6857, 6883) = 2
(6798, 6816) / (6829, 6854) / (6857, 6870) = 2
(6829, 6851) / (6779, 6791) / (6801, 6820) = 8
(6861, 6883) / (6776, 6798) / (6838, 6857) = -1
